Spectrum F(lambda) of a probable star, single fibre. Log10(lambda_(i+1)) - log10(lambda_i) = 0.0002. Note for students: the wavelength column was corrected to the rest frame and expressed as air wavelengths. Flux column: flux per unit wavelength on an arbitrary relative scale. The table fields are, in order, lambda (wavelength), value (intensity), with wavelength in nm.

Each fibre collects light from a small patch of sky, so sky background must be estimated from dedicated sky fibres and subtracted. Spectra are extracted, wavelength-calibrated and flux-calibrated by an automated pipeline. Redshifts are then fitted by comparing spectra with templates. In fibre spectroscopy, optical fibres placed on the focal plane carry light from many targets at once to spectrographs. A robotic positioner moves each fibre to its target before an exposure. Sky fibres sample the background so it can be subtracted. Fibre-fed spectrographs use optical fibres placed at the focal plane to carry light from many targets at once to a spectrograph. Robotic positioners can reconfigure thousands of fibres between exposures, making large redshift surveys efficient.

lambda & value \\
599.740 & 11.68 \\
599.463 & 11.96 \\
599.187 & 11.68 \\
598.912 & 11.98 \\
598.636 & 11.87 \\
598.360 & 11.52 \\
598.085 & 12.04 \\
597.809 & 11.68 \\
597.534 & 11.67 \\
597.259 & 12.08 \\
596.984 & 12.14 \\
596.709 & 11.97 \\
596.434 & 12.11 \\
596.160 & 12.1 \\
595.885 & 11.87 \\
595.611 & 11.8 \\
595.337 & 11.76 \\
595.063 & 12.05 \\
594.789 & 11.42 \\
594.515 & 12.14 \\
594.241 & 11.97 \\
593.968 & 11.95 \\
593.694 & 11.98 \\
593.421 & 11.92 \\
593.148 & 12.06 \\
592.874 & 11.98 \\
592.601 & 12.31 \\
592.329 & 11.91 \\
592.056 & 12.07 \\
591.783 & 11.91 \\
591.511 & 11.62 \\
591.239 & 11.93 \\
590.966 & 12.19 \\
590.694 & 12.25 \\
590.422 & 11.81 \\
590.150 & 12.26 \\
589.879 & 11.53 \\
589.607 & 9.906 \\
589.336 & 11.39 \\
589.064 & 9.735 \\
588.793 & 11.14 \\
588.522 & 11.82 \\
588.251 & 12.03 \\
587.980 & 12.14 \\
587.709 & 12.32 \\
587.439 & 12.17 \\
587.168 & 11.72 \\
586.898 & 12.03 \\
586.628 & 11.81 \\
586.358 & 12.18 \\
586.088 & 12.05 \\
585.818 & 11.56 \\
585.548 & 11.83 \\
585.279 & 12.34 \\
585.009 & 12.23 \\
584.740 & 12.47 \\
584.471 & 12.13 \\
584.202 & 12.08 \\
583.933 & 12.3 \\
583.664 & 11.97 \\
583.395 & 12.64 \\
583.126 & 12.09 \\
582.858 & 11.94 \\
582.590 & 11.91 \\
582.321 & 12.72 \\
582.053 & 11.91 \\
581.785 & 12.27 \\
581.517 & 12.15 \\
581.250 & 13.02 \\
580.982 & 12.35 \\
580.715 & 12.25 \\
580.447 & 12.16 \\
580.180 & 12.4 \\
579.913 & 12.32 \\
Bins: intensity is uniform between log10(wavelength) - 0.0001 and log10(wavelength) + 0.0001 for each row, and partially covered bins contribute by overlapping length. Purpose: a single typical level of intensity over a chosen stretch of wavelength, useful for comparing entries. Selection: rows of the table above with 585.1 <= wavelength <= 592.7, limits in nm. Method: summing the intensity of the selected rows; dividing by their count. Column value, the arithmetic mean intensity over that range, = 11.8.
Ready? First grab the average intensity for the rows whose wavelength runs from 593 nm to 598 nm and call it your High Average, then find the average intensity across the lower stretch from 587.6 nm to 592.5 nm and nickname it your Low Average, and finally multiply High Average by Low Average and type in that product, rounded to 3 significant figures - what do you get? 139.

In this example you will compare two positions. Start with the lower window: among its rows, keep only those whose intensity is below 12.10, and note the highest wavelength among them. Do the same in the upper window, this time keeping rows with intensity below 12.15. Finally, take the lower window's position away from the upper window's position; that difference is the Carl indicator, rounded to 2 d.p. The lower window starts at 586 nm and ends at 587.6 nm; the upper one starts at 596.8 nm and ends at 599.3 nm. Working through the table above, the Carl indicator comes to 12.02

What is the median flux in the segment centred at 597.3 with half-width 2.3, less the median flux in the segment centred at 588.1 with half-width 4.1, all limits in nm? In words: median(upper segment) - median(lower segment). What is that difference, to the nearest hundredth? -0.07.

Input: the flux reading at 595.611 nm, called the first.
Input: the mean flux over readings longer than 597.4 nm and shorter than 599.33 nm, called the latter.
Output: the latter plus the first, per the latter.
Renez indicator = 2.00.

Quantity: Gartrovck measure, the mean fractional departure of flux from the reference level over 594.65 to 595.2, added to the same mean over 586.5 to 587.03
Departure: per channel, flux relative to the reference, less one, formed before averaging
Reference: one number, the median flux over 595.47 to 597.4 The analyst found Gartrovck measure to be -0.042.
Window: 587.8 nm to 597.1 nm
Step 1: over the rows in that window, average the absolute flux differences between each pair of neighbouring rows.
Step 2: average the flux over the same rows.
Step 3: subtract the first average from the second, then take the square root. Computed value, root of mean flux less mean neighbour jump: 3.37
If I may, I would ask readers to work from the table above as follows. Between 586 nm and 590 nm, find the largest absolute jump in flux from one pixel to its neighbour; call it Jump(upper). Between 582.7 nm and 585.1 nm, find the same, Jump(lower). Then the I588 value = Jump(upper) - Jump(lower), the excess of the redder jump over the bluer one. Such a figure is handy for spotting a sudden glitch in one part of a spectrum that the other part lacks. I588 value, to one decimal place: 1.0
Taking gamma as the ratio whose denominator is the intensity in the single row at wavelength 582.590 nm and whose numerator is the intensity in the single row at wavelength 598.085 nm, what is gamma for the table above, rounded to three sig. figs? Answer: 1.01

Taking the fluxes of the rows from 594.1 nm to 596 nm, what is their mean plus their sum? 94.9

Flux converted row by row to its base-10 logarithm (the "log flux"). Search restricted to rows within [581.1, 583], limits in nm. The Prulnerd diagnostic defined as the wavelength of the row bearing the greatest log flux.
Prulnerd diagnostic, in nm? 581.250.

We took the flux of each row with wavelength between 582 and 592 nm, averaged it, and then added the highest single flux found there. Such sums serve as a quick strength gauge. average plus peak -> 24.6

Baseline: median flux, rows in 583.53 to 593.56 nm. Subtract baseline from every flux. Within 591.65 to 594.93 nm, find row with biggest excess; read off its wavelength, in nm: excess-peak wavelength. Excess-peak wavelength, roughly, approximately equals 592.601 nm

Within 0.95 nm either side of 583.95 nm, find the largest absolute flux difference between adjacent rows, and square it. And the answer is 0.45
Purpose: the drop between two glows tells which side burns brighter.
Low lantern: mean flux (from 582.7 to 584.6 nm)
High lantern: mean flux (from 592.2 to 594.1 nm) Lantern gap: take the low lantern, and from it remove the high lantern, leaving 0.15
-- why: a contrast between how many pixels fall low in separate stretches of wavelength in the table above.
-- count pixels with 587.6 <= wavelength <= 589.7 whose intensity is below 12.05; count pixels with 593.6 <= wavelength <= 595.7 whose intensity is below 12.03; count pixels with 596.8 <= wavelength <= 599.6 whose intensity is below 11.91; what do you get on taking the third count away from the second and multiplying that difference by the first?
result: 6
